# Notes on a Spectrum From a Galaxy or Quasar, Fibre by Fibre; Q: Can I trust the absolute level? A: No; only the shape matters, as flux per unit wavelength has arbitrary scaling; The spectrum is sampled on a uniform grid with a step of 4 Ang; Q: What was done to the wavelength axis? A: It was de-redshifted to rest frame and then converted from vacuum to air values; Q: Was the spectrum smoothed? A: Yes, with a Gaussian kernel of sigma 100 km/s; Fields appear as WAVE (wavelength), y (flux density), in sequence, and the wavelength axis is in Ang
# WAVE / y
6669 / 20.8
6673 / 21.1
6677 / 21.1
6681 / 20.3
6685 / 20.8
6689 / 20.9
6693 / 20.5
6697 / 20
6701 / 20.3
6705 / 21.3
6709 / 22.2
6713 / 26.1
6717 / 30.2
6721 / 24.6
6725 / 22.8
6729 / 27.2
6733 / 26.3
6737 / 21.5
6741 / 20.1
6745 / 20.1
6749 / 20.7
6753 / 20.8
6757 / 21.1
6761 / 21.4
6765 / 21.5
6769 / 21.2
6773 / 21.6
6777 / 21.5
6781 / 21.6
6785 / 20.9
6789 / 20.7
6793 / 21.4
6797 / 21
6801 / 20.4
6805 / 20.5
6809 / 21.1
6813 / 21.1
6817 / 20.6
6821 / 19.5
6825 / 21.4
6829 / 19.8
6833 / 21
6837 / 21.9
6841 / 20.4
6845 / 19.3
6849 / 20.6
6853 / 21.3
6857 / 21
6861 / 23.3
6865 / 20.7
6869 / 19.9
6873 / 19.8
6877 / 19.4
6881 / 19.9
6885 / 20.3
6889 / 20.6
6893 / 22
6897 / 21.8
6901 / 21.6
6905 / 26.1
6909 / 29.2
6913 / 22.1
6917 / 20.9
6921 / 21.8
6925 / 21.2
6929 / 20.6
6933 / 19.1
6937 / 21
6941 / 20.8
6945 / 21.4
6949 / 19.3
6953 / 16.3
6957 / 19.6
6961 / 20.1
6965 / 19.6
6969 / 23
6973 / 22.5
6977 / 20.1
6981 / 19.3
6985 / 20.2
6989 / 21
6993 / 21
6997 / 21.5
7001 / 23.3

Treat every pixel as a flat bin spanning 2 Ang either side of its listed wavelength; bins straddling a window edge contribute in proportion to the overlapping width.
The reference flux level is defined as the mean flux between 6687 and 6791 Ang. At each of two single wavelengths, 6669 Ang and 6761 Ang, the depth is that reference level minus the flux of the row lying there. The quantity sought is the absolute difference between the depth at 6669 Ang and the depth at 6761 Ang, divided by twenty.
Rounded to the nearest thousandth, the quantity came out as 0.030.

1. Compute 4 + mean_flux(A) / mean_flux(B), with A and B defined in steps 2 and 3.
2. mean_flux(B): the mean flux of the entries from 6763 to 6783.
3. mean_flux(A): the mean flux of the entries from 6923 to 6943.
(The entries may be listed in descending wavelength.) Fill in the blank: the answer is 4.96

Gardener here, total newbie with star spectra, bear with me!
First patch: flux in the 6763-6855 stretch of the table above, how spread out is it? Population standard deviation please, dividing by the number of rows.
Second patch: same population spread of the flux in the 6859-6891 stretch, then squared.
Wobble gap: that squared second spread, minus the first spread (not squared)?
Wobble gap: 1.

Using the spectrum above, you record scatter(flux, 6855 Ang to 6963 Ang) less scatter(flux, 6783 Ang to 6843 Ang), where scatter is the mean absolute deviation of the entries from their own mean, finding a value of 1.0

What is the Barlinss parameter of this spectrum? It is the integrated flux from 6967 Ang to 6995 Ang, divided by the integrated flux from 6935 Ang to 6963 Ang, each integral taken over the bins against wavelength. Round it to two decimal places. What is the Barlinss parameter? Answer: 1.06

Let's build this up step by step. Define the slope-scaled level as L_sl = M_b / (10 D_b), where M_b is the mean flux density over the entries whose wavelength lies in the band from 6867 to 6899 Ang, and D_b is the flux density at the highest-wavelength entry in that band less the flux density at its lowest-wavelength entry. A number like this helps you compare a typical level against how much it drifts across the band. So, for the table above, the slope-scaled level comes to 1.1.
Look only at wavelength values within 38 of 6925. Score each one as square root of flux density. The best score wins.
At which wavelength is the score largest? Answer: 6909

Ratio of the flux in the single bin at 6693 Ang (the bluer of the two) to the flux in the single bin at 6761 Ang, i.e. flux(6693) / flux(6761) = 0.96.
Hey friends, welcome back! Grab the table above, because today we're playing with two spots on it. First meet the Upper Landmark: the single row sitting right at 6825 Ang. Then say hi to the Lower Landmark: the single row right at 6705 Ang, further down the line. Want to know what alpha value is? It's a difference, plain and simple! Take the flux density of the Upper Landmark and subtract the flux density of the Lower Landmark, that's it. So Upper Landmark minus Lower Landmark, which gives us 0.1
